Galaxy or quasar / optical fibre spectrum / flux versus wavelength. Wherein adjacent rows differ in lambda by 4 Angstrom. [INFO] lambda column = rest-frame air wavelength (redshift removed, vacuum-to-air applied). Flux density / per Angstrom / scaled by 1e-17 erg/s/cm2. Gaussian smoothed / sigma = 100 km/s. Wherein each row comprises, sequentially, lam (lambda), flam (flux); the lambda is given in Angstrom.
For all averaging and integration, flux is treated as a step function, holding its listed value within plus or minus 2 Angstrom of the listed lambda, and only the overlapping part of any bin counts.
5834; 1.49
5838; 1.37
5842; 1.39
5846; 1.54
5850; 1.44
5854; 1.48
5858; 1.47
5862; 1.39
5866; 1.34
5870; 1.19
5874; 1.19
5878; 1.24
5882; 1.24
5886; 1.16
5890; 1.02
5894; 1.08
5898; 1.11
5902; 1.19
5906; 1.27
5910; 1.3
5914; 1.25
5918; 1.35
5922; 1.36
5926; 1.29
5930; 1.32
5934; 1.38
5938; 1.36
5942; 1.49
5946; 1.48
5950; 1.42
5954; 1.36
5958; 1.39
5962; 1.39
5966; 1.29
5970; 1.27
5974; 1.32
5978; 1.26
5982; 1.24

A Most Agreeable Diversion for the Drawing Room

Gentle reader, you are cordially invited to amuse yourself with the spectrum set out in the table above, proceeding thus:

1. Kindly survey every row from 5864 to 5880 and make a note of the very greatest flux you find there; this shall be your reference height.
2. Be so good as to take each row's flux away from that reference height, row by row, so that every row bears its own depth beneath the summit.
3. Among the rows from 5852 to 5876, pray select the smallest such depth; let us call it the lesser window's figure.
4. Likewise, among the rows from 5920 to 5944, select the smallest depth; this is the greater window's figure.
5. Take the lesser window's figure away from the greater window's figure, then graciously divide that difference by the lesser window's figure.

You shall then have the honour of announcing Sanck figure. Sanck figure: 0.1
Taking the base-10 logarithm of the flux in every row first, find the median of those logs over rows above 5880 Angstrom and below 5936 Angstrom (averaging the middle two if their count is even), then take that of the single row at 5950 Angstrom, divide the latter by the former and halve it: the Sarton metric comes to 0.76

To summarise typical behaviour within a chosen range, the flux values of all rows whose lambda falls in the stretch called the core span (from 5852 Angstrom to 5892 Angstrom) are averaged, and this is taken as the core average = 1.27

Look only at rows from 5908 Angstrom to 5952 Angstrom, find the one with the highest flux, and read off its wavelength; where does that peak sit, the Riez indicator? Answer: 5942 Angstrom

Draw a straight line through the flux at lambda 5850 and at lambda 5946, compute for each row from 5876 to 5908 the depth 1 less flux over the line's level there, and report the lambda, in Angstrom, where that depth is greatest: 5890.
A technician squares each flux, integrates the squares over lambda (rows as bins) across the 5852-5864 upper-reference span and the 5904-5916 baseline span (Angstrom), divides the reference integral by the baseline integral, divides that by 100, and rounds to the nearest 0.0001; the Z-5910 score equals 0.0129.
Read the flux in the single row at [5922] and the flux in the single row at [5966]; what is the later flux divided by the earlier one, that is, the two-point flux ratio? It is 0.95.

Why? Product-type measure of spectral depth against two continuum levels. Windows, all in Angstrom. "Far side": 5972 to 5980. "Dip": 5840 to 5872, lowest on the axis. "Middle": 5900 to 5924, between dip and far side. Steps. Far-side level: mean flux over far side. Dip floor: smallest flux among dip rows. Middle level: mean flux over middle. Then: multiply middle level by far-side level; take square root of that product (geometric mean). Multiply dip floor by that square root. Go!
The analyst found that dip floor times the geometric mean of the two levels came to 1.5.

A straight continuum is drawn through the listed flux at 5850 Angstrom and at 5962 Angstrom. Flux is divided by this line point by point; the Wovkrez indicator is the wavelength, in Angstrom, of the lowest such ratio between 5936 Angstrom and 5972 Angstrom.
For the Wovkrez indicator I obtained 5970 Angstrom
